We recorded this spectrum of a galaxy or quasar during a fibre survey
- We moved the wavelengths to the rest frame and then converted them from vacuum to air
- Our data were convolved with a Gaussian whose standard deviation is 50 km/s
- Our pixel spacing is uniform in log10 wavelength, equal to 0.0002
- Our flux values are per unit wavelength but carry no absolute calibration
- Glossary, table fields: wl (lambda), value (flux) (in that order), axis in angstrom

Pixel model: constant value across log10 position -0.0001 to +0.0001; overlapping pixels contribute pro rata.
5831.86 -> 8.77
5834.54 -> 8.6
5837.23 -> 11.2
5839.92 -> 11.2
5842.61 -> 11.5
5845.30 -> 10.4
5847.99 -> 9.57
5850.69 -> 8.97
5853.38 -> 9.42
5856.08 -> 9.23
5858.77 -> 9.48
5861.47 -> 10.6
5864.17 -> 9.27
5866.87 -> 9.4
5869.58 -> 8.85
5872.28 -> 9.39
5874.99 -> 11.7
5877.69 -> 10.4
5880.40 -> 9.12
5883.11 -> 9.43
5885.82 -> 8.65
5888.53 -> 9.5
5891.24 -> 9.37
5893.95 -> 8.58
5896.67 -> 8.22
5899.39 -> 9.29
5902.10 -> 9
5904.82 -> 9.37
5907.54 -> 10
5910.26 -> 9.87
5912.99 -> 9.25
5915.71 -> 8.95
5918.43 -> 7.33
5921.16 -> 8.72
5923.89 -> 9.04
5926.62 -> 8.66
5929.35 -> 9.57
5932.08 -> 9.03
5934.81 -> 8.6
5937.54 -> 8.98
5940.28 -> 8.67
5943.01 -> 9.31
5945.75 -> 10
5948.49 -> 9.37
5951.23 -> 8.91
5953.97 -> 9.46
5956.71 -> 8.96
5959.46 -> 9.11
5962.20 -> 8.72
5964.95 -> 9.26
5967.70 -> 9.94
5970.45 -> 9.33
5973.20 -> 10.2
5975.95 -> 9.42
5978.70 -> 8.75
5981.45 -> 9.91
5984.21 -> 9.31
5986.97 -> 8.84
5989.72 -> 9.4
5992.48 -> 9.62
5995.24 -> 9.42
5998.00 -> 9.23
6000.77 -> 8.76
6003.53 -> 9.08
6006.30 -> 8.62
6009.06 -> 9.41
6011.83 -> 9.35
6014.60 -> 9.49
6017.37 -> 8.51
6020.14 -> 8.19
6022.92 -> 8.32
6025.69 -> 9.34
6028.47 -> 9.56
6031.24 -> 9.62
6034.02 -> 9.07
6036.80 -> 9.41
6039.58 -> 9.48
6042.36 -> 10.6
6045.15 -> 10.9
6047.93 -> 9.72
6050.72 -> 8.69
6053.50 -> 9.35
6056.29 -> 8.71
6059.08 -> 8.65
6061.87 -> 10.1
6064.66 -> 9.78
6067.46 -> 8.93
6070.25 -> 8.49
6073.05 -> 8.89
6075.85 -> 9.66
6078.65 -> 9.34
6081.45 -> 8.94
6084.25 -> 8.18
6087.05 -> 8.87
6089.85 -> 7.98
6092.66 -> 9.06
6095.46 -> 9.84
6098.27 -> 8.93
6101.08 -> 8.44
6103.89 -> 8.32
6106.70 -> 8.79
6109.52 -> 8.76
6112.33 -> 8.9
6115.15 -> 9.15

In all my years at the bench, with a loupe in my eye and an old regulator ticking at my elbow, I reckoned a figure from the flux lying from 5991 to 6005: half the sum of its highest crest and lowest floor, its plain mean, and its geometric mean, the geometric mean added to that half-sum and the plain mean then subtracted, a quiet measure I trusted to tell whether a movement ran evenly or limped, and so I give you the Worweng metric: 9.2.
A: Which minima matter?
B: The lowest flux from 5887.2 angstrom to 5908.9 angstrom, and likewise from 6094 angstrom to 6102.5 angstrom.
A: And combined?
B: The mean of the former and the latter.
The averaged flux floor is 8.33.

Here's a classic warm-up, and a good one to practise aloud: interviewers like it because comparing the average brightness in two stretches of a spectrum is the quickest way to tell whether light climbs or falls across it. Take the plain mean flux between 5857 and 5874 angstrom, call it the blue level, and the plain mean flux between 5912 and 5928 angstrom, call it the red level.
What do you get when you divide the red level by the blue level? 0.91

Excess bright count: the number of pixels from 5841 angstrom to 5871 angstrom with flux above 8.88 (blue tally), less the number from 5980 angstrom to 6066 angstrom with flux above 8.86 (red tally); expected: -12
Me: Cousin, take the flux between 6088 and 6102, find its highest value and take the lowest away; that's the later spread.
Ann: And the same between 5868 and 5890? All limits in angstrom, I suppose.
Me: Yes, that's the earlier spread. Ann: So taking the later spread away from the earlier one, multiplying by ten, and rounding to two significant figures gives 12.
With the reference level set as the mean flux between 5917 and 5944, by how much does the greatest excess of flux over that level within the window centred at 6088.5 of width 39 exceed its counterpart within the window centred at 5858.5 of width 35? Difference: -1.9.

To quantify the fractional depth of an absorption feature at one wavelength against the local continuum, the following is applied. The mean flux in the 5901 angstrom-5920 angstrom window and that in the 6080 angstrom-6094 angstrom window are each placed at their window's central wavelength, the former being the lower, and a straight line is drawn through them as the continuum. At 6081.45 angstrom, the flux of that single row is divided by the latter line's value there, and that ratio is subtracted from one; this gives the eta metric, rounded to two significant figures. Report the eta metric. -0.037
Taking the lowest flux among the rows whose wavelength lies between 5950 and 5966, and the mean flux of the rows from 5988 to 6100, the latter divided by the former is 1.05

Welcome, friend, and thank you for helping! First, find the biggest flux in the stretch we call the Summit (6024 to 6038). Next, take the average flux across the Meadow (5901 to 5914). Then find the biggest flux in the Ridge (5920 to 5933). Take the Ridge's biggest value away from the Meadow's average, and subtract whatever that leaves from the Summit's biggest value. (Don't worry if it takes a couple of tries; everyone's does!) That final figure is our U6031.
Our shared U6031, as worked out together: 9.7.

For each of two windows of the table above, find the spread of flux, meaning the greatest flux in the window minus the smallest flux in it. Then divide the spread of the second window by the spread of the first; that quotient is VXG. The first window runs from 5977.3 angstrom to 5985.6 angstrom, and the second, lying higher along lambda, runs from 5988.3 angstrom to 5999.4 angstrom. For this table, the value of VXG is 0.3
